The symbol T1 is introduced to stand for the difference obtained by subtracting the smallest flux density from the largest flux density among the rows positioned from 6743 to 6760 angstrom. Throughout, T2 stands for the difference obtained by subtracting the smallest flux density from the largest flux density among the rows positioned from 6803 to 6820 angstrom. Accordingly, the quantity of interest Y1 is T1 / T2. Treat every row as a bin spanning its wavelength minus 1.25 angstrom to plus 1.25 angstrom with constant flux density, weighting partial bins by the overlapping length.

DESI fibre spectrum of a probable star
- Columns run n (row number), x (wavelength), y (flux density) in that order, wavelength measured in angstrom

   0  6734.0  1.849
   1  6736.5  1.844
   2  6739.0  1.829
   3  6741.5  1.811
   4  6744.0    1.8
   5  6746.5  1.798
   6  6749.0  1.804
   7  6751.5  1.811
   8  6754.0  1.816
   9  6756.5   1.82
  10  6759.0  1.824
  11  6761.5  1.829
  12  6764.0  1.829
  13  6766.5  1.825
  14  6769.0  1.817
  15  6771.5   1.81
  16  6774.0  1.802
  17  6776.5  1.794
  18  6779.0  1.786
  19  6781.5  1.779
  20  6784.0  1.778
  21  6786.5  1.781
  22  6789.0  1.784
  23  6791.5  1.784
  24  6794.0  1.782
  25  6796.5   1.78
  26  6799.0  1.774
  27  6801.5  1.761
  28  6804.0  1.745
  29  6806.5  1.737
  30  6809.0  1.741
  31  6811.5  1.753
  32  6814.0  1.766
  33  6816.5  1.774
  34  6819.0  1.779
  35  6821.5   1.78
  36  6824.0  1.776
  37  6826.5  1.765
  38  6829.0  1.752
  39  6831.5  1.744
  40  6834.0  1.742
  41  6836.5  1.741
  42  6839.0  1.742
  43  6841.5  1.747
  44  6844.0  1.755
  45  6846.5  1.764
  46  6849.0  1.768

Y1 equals 0.6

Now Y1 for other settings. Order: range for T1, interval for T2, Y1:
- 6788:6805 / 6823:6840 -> 1.1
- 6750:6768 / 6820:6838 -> 0.5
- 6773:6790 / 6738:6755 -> 0.8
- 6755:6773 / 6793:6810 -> 0.4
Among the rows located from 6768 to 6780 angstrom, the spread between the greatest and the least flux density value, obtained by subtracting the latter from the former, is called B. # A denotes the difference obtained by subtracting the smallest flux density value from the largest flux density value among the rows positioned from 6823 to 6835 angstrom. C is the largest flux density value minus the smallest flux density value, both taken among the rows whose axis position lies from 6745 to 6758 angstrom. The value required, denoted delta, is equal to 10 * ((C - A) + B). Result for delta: 0.2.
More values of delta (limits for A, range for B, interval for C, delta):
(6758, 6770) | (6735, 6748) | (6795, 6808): 0.8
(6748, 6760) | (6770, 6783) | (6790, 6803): 0.3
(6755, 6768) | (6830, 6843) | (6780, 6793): 0.0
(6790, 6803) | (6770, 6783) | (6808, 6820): 0.5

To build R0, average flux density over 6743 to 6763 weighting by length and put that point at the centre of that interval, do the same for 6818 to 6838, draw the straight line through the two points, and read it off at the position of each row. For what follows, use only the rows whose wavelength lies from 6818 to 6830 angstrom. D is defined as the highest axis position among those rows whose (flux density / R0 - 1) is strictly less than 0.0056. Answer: 6829.0 angstrom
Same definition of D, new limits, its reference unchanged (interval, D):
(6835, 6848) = 6844.0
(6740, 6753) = 6751.5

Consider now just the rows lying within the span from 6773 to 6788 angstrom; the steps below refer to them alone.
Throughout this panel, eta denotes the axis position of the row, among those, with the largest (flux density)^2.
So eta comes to 6774.0 angstrom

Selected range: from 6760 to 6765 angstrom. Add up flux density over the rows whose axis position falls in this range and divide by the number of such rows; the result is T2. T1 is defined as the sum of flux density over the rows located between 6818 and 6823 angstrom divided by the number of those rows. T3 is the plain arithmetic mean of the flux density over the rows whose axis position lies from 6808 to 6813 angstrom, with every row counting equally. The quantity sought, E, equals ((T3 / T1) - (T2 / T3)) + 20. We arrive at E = 19.9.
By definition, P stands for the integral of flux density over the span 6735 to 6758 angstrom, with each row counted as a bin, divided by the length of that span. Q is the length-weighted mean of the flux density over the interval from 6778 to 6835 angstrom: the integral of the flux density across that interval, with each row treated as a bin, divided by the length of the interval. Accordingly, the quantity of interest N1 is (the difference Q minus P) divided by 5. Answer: -0.0096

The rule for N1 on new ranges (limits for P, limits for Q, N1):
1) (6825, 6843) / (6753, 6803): 0.0099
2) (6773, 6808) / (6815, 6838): -0.0029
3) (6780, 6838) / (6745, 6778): 0.0097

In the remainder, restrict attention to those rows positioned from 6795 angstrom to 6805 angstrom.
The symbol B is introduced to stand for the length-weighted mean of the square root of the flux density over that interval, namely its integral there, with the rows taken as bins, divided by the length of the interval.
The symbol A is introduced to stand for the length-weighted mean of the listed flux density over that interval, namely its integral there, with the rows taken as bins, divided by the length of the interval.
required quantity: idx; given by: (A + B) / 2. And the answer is 1.55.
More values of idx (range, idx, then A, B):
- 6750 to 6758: 1.58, 1.82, 1.347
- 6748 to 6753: 1.58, 1.81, 1.345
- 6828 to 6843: 1.53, 1.74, 1.321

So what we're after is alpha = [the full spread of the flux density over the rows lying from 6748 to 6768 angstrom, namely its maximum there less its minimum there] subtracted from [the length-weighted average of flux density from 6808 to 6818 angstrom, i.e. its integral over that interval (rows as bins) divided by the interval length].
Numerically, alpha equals 1.73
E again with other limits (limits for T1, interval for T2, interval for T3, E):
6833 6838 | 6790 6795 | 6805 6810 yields 20.0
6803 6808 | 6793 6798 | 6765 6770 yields 20.1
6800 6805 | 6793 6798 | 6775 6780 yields 20.0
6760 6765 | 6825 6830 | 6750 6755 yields 20.0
